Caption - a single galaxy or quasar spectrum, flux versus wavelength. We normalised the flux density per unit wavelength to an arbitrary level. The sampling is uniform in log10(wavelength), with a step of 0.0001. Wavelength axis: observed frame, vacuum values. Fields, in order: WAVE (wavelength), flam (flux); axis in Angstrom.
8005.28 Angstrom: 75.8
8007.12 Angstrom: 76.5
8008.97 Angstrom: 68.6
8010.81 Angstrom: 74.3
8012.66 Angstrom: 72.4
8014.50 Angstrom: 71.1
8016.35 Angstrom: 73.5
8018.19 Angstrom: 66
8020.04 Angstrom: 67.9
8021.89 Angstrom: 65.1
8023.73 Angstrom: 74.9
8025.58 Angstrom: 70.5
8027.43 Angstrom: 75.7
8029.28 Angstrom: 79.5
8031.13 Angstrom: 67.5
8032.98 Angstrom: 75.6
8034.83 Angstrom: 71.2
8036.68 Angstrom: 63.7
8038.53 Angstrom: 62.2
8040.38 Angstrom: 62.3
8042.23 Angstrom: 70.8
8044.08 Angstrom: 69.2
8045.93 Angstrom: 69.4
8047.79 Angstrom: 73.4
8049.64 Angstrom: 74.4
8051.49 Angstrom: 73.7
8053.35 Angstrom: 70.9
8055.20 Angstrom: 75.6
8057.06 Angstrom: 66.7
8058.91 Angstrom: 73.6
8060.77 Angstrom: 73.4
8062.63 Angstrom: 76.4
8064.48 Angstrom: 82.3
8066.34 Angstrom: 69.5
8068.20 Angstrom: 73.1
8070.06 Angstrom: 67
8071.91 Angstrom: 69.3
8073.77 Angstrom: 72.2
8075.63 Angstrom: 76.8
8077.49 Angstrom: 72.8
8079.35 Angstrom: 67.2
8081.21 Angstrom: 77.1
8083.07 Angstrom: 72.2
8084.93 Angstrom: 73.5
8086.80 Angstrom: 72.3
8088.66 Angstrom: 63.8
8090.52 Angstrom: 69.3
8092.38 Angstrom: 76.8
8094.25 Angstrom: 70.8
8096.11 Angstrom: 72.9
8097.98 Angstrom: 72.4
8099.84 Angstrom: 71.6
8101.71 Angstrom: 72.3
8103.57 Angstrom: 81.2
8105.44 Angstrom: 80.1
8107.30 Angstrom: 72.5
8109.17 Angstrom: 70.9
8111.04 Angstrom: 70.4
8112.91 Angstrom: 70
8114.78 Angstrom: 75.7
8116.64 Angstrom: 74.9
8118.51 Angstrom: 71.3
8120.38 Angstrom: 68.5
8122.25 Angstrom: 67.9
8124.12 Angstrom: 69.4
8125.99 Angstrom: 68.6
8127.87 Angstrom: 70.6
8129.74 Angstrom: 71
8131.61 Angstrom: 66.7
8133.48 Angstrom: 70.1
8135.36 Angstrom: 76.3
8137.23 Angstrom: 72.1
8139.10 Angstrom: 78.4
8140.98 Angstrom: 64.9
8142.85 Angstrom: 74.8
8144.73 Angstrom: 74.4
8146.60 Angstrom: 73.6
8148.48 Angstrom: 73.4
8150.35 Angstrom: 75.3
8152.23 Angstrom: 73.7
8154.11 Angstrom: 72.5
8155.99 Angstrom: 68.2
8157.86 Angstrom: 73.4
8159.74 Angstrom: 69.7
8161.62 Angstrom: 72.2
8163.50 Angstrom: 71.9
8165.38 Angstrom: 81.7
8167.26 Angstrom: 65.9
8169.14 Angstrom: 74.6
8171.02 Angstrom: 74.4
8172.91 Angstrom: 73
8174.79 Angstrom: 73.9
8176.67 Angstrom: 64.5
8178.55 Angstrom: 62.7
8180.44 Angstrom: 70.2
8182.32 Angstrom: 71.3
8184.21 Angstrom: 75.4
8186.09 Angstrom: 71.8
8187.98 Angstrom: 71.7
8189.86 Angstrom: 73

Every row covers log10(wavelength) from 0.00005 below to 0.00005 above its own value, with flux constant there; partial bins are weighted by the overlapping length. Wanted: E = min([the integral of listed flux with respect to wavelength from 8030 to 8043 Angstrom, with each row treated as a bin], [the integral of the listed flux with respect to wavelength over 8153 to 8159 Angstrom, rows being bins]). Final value 428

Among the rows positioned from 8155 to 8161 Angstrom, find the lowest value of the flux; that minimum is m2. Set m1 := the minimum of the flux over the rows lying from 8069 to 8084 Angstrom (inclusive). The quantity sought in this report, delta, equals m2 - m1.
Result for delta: 1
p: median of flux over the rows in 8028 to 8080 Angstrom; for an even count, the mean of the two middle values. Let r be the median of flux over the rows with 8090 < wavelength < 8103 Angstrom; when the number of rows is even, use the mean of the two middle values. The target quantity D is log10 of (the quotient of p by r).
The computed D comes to -0.0036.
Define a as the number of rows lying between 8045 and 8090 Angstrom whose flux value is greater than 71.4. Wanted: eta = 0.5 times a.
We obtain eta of 8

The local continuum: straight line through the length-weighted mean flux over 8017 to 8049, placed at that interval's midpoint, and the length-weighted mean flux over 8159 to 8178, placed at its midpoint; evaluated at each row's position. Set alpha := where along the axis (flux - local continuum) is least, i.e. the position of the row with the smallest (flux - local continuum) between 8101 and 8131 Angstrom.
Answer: 8122.25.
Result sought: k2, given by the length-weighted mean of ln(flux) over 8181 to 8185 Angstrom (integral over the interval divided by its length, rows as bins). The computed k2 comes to 4.29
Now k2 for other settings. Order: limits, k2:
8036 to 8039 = 4.14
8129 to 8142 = 4.27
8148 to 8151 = 4.32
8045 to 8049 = 4.27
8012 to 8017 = 4.28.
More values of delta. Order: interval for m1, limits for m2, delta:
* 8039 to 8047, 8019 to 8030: 3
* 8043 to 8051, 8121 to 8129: -1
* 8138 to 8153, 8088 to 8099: -1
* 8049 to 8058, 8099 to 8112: 4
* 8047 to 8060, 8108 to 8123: 1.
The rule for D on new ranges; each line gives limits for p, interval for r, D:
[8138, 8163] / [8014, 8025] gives 0.0237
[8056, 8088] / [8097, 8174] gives 0.0030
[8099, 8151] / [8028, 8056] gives 0.0058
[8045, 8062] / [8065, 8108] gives 0.0066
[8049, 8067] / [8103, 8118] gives -0.0003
